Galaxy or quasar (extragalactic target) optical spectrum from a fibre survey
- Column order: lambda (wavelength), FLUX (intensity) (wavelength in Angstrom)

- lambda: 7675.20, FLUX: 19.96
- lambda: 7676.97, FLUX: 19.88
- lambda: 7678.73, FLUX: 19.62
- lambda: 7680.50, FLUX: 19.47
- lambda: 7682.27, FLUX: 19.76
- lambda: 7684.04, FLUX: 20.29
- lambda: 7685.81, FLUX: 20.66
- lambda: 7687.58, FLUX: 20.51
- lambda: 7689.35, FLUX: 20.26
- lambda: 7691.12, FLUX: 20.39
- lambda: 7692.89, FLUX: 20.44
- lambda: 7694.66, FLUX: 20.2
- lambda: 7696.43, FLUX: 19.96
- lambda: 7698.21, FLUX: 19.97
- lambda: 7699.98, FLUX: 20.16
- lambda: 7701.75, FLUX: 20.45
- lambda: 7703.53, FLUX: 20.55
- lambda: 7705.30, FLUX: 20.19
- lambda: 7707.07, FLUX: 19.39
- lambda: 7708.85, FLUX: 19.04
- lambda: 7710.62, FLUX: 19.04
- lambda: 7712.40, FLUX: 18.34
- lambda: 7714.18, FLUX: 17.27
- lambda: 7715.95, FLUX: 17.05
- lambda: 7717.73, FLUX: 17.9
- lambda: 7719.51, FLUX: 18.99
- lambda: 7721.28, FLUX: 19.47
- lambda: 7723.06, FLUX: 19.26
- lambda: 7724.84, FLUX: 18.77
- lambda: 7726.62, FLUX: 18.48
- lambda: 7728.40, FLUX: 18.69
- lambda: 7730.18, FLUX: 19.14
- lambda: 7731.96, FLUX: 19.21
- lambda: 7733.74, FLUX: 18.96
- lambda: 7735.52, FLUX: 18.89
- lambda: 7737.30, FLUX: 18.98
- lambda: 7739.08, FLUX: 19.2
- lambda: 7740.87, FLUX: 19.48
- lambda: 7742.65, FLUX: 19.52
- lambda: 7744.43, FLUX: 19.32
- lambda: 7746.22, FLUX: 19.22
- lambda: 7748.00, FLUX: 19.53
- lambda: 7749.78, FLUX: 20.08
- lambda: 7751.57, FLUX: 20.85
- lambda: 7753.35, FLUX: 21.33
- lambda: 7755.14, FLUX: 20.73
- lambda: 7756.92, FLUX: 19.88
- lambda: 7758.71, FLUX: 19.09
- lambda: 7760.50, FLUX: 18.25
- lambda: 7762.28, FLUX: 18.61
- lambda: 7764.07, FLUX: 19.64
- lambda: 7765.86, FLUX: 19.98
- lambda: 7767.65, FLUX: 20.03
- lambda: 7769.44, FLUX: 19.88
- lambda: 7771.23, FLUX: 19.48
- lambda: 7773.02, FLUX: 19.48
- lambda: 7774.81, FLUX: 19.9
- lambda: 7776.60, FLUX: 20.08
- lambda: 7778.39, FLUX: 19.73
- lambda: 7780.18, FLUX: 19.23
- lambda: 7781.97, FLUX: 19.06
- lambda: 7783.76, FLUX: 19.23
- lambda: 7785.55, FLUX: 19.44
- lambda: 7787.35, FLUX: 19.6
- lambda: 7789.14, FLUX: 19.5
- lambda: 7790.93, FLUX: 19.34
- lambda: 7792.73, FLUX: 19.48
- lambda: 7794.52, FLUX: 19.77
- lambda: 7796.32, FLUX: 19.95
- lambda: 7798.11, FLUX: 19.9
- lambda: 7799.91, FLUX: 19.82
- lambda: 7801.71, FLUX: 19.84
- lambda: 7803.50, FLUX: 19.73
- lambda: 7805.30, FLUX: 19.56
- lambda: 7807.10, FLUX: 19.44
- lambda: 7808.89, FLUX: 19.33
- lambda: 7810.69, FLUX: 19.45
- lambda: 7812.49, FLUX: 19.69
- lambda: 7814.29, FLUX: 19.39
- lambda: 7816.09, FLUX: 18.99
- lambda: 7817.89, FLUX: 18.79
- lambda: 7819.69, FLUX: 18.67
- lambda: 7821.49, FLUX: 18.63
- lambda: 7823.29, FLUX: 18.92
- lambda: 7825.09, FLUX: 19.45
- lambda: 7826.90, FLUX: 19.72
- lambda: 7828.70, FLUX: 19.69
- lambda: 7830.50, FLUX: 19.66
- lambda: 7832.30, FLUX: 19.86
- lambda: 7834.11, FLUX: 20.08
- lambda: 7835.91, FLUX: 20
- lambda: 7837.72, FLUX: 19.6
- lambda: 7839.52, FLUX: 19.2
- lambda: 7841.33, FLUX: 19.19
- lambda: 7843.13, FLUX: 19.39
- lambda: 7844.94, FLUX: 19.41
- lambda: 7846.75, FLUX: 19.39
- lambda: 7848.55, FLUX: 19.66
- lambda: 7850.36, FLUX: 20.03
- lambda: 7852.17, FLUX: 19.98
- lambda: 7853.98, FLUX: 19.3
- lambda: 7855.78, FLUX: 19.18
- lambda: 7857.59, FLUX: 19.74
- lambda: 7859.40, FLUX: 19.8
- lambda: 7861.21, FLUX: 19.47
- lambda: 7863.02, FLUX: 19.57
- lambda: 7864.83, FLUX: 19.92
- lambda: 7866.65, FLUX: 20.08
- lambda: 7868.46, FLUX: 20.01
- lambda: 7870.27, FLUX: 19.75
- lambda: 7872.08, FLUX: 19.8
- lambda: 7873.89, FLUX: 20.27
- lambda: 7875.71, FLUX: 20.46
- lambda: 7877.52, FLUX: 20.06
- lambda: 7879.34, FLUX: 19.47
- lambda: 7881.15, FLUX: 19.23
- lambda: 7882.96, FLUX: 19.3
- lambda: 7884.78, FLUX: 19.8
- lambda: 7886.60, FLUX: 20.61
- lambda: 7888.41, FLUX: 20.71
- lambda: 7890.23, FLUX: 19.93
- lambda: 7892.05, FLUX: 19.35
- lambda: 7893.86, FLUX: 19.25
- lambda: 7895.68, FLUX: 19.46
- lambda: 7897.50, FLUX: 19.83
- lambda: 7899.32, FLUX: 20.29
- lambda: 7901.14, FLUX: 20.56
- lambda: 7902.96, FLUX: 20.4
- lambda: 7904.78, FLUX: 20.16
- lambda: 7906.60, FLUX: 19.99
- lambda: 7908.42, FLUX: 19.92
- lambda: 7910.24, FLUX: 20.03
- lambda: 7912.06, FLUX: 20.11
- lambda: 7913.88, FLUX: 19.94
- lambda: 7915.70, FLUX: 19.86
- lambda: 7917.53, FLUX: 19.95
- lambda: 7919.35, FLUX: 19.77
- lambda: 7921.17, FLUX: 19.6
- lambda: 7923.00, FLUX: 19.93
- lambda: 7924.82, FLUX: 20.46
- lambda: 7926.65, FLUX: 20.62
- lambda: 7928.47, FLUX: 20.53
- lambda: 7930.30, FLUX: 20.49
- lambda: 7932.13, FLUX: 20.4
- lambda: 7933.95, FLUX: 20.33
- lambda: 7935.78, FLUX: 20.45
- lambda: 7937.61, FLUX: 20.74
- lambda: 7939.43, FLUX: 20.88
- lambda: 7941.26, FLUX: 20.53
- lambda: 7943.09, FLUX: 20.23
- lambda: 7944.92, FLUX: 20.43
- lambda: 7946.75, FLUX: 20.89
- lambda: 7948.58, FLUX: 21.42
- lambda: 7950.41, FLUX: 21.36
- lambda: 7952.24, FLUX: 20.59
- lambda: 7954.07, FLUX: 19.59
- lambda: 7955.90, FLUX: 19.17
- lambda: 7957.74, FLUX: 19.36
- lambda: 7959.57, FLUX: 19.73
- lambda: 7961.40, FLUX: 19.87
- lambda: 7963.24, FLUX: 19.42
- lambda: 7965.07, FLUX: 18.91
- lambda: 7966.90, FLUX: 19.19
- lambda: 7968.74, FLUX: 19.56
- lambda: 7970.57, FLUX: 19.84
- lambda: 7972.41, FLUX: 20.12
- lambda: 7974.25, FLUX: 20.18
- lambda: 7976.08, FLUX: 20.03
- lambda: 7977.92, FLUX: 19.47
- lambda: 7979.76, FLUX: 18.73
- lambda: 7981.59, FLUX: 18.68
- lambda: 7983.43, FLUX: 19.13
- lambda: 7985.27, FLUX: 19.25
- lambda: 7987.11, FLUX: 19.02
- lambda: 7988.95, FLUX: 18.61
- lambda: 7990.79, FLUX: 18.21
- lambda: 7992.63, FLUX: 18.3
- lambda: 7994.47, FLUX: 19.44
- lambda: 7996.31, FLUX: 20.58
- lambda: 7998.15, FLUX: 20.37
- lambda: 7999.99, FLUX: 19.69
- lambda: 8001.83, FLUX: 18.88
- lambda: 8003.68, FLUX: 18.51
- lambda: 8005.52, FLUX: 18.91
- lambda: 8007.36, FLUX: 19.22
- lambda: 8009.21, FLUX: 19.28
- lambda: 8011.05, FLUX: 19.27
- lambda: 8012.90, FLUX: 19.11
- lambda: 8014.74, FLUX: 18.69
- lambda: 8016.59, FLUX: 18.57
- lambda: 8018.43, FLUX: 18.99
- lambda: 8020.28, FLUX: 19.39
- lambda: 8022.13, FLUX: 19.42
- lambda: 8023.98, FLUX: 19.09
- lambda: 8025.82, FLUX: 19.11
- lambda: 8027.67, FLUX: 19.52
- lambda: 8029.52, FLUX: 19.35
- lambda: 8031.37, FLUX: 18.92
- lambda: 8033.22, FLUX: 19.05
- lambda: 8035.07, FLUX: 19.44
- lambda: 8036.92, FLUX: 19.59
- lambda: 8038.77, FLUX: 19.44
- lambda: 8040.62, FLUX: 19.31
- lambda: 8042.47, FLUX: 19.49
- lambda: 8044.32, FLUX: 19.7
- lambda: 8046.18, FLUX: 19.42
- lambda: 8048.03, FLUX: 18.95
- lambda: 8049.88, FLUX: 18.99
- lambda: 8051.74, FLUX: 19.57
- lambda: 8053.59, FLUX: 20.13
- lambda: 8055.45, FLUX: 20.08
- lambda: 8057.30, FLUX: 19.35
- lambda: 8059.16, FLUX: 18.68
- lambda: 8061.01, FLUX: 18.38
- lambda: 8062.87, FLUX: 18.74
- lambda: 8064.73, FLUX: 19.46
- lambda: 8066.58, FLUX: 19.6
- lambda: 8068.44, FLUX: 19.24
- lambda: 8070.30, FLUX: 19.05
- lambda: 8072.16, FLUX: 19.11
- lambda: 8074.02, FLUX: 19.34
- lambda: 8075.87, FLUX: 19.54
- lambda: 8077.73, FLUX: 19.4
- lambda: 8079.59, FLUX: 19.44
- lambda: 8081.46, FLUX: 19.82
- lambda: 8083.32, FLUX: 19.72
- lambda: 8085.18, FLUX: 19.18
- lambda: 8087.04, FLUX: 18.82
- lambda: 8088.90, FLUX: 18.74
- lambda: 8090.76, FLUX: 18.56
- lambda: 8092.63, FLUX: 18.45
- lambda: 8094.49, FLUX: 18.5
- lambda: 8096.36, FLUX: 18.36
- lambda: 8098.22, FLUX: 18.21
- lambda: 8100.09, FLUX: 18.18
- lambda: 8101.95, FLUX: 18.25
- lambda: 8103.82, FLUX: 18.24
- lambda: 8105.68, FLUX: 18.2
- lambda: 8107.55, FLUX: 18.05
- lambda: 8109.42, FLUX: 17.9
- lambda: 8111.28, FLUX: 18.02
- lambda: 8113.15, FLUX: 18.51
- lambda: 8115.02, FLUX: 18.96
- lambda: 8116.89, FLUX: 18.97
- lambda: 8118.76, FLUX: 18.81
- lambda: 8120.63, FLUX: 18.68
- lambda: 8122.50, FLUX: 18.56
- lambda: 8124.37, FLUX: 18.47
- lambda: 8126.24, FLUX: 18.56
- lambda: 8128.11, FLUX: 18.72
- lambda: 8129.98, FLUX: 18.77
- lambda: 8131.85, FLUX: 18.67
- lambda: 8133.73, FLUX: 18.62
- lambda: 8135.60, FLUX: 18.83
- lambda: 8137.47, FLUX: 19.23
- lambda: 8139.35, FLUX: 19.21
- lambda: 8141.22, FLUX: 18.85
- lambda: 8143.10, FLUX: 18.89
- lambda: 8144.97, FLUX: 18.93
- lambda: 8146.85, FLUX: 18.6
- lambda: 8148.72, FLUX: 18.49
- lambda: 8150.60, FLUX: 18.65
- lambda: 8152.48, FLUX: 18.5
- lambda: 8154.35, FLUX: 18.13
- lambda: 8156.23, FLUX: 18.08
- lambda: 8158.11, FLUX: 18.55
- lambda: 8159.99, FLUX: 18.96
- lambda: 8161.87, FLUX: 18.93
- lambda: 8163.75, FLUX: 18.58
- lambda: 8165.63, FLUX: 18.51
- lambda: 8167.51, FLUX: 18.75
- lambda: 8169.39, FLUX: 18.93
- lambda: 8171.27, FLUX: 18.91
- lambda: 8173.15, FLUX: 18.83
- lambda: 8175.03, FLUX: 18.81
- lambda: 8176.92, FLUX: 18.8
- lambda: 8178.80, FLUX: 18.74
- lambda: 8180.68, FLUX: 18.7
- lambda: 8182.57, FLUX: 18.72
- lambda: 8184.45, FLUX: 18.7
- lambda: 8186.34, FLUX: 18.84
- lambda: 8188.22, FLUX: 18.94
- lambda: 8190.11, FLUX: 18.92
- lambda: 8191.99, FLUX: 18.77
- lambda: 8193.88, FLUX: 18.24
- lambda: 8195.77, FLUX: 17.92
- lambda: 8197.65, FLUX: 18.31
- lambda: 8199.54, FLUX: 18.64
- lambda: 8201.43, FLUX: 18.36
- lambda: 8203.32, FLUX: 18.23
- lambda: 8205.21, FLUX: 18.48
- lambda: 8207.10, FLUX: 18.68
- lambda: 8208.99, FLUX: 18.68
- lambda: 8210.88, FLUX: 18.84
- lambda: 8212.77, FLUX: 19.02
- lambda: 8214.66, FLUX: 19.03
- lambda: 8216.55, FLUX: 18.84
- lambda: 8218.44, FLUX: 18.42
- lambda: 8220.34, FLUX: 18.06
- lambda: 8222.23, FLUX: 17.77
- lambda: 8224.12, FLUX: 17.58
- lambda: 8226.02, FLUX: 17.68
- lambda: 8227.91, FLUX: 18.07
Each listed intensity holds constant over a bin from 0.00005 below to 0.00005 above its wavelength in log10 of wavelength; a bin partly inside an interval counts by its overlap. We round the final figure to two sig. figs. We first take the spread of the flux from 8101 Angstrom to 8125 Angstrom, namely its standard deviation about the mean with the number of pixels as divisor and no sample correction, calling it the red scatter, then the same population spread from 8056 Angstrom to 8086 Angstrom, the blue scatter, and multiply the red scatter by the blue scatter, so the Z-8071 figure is 0.13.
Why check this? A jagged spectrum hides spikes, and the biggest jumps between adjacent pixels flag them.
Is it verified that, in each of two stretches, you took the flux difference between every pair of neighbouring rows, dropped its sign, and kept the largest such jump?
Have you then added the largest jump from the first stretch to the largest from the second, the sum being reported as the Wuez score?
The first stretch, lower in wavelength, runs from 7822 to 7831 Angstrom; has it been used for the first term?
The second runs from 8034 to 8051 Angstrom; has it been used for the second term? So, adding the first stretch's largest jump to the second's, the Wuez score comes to 1.0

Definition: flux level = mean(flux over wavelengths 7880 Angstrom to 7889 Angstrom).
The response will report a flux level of 19.9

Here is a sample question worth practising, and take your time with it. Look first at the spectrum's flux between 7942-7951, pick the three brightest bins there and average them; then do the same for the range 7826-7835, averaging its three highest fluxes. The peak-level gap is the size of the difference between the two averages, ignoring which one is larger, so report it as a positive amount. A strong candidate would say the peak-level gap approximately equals 1.3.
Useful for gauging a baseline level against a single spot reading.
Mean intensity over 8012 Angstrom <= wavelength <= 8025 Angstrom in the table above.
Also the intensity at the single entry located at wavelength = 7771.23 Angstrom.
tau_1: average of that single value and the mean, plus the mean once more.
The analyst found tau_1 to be 38.3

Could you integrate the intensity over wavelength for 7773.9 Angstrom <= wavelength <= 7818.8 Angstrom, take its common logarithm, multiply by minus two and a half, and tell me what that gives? -7.36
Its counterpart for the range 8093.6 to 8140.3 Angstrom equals -7.34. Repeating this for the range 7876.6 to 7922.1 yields -7.39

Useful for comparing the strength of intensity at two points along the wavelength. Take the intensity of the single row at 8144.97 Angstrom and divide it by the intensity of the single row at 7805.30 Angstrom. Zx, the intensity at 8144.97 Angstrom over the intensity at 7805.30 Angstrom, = 0.97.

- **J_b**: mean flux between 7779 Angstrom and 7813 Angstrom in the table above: 19.5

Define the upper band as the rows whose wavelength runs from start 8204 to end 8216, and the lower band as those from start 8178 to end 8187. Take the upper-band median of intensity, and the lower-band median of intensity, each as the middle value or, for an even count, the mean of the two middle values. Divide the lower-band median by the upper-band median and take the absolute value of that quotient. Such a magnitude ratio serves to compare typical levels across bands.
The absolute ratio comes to 1.00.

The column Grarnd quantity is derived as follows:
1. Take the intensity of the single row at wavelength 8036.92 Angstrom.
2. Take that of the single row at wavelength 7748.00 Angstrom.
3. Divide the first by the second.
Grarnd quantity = 1.00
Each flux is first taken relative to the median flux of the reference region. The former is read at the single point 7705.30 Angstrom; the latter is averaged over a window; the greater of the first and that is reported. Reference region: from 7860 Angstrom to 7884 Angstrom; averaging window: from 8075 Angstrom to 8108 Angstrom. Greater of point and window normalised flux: 1.02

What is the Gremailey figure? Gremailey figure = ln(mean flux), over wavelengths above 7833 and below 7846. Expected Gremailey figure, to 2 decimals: 2.97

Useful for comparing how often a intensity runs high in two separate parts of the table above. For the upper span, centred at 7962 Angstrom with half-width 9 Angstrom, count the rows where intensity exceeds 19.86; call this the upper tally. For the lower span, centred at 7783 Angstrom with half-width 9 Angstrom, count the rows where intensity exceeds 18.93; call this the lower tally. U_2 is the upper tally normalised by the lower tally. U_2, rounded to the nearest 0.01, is 0.10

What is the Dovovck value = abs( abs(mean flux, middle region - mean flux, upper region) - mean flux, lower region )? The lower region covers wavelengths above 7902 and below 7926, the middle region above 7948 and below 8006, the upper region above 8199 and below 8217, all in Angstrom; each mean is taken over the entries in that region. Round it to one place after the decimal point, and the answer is 19.2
